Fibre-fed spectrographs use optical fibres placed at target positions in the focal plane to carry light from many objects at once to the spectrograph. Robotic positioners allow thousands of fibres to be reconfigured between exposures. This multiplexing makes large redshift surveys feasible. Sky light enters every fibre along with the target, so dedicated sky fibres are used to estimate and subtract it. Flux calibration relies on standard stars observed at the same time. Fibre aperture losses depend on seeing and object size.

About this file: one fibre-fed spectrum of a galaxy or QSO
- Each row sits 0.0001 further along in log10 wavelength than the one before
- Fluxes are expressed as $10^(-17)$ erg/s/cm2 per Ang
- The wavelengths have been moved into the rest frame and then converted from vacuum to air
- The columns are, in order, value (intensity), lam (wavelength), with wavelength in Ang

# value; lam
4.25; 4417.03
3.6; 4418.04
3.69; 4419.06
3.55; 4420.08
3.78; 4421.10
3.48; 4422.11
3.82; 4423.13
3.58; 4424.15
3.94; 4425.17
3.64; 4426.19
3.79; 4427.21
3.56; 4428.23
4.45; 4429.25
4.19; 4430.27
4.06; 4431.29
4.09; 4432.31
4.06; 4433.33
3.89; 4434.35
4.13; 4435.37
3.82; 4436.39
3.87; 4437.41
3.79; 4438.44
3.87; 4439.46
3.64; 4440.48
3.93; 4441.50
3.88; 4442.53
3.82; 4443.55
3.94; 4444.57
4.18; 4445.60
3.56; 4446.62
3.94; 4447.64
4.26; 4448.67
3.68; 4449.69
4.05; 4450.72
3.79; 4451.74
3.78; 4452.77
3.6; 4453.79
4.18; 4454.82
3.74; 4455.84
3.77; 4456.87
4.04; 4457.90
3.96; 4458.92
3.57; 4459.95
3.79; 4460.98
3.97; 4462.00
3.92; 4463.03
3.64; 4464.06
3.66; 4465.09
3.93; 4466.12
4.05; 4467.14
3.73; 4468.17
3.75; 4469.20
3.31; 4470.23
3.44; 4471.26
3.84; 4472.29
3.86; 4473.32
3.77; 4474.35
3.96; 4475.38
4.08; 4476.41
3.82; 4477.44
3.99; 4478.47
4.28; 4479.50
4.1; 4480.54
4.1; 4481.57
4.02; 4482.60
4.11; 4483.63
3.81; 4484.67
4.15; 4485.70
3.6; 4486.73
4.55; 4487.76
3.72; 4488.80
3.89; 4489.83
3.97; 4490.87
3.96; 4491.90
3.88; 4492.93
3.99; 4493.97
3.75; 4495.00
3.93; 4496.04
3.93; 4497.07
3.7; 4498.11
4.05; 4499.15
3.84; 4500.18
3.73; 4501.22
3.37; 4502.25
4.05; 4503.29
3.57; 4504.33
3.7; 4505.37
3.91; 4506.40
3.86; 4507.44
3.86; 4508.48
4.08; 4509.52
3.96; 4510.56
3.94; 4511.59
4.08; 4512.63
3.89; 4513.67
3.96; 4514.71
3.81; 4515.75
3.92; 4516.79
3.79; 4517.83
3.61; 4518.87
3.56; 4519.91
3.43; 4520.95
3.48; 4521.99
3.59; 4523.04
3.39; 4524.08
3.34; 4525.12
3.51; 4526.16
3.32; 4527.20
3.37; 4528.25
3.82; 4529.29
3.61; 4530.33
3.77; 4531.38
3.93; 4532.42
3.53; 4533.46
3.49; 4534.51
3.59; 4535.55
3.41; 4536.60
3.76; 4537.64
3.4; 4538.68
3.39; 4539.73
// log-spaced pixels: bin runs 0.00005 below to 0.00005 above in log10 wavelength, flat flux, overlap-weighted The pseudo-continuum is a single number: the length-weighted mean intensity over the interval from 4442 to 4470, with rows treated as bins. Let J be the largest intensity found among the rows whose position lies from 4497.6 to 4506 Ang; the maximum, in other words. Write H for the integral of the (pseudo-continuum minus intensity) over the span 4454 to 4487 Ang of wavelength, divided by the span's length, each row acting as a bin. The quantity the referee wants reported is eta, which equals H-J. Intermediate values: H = -0.020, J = 4.05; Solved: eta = -4.1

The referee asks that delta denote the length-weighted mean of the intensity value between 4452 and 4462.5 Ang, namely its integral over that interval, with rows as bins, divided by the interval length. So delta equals 3.84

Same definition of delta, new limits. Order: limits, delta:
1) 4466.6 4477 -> 3.78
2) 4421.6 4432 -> 3.86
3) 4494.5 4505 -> 3.79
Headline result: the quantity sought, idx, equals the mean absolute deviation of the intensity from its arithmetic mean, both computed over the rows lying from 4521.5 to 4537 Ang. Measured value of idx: 0.14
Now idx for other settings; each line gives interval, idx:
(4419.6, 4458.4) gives 0.18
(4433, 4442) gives 0.10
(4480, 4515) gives 0.15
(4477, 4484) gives 0.10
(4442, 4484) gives 0.17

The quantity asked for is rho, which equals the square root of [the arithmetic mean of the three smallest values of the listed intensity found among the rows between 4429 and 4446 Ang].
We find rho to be 1.94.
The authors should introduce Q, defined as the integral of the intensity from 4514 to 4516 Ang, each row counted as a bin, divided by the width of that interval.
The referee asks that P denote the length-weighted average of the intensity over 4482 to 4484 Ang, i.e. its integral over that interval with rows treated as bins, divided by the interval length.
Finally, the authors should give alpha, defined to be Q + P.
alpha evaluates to 8.0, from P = 4.07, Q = 3.89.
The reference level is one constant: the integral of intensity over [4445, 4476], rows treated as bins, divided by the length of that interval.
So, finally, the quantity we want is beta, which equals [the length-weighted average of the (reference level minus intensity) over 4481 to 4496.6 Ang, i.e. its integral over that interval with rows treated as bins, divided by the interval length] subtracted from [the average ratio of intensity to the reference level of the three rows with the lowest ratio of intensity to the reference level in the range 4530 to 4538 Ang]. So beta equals 1.05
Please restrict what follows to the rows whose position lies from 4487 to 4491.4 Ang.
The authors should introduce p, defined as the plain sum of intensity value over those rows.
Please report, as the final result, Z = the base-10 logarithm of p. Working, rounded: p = 16.1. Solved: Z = 1.21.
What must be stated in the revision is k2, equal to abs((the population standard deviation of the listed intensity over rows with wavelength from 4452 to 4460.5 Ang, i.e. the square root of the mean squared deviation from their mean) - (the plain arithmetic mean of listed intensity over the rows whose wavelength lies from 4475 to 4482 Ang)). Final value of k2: 3.85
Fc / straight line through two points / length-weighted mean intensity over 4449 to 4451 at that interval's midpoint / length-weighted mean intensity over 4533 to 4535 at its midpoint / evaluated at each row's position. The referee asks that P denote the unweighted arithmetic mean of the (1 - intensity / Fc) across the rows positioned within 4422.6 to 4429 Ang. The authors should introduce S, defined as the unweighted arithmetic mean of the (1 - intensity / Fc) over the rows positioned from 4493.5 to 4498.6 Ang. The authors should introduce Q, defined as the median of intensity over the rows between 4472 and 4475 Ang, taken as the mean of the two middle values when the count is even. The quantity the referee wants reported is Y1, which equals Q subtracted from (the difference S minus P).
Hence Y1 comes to -3.96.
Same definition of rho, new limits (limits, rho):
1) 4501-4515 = 1.88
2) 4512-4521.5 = 1.88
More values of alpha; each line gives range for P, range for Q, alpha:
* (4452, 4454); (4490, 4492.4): 7.7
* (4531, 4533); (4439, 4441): 7.6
